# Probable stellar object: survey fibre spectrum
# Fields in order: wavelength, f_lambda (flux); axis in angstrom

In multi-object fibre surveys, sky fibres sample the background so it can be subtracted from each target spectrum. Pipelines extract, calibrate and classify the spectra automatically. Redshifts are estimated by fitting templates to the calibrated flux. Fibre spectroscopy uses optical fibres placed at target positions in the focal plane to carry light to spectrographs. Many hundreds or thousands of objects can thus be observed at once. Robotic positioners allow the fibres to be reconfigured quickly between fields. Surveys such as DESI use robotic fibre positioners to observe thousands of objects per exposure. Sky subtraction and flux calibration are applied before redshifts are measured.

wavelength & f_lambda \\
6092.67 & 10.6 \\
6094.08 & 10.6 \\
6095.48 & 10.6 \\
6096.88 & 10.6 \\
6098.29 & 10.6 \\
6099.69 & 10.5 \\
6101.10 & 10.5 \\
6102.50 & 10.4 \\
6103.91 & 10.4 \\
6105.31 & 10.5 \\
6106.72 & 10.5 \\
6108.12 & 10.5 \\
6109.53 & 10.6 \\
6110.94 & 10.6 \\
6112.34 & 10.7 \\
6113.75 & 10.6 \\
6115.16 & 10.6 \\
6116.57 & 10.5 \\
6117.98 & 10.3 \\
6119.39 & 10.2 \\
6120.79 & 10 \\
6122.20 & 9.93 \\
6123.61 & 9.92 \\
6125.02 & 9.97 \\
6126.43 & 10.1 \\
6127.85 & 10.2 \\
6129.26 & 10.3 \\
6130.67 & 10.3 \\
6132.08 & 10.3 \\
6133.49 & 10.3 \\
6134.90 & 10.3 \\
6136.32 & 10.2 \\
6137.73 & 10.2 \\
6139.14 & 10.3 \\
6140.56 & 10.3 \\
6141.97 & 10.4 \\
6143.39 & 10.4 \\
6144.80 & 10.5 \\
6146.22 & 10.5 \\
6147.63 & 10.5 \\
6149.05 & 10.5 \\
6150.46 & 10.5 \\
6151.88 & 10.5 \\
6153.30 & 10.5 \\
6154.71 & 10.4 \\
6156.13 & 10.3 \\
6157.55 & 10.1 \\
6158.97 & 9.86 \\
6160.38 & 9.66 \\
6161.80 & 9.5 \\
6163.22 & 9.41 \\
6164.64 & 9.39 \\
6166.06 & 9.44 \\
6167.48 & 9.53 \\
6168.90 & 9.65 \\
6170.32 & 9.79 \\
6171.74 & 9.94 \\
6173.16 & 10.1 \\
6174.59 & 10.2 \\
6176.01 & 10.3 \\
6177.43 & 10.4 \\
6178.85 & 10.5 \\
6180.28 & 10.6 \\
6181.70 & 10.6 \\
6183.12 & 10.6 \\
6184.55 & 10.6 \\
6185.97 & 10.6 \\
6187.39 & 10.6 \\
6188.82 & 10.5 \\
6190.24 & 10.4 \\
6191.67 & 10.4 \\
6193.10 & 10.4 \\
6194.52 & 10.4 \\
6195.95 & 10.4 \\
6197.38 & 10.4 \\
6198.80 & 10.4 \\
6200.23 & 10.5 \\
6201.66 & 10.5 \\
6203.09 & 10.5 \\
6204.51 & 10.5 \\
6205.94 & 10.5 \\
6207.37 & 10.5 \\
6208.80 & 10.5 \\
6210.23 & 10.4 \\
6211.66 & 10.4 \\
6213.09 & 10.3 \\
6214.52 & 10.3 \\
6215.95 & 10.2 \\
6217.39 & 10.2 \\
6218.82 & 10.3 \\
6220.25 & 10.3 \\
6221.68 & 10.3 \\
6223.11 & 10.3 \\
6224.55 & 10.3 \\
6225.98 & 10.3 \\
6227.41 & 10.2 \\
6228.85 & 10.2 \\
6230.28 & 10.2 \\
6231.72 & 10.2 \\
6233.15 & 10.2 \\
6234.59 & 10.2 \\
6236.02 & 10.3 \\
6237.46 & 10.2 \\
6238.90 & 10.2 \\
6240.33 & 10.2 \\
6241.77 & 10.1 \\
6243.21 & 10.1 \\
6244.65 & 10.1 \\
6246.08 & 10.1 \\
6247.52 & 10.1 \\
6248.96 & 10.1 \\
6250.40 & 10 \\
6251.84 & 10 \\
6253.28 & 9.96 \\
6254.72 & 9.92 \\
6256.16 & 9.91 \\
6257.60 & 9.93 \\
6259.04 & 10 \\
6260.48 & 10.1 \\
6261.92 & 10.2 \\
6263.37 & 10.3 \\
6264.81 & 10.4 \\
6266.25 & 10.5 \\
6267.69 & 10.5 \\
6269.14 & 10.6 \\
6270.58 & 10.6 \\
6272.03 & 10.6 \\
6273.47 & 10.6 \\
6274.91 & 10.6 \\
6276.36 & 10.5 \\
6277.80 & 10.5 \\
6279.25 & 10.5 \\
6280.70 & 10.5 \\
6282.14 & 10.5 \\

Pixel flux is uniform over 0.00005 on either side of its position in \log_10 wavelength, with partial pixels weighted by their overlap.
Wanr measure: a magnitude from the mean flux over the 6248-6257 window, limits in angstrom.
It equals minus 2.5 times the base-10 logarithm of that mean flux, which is -2.50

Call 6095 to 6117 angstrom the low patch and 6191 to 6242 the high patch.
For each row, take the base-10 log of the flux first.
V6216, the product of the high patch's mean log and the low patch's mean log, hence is 1.04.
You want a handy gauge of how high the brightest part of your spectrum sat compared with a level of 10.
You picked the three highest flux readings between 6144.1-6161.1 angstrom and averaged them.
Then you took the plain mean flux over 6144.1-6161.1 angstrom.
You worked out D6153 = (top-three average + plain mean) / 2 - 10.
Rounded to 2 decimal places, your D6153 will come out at 0.41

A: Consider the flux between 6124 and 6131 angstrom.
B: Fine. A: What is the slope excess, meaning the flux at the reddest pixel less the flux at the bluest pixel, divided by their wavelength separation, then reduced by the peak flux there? -10.2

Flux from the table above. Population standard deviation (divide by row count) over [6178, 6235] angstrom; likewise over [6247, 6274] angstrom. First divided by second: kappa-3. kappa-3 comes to 1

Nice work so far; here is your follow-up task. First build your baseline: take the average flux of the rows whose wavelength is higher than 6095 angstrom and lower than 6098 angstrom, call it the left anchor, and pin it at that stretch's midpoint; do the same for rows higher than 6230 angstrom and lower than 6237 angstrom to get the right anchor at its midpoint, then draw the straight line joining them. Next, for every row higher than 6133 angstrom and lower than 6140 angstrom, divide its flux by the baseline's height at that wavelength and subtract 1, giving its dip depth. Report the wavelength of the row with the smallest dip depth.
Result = 6136.32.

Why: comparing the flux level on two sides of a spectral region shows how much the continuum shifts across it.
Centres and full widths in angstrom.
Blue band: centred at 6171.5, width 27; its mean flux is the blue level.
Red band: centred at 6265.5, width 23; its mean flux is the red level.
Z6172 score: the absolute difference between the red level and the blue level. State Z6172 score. 0.33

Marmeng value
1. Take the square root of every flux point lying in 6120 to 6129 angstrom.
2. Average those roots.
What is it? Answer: 3.17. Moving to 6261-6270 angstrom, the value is 3.23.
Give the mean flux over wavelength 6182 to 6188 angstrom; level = 10.6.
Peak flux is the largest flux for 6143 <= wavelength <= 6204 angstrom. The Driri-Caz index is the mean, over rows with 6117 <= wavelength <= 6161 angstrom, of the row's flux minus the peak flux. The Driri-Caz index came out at -0.35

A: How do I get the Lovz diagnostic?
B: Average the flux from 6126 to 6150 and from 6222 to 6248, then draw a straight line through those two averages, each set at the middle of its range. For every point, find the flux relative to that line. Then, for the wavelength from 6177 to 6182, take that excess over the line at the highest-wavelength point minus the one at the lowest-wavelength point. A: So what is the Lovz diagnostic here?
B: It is 0.21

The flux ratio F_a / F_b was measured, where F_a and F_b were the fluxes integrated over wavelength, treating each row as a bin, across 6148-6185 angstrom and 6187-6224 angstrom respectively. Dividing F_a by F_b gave 0.97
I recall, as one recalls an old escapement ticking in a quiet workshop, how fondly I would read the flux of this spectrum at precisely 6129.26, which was 10.3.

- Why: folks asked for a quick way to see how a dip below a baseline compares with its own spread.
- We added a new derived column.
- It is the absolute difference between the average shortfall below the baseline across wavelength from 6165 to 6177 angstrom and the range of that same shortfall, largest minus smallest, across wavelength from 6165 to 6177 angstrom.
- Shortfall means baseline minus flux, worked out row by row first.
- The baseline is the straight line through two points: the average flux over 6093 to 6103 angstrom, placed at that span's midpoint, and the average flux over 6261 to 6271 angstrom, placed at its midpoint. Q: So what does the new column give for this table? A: 0.24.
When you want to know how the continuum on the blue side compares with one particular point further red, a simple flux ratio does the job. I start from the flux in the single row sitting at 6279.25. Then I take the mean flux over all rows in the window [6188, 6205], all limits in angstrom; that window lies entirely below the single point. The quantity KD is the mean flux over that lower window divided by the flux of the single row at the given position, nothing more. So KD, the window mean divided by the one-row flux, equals 0.99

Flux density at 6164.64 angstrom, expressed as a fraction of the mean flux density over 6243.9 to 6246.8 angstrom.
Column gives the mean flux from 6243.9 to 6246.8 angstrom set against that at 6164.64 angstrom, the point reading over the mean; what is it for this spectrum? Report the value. 0.93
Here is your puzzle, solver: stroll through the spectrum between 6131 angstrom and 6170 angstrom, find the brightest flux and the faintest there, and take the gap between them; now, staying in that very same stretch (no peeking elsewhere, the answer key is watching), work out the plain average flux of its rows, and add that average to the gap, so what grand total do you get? 11.2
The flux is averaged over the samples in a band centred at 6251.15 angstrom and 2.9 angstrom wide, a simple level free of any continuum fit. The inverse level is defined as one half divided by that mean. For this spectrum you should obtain 0.0500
